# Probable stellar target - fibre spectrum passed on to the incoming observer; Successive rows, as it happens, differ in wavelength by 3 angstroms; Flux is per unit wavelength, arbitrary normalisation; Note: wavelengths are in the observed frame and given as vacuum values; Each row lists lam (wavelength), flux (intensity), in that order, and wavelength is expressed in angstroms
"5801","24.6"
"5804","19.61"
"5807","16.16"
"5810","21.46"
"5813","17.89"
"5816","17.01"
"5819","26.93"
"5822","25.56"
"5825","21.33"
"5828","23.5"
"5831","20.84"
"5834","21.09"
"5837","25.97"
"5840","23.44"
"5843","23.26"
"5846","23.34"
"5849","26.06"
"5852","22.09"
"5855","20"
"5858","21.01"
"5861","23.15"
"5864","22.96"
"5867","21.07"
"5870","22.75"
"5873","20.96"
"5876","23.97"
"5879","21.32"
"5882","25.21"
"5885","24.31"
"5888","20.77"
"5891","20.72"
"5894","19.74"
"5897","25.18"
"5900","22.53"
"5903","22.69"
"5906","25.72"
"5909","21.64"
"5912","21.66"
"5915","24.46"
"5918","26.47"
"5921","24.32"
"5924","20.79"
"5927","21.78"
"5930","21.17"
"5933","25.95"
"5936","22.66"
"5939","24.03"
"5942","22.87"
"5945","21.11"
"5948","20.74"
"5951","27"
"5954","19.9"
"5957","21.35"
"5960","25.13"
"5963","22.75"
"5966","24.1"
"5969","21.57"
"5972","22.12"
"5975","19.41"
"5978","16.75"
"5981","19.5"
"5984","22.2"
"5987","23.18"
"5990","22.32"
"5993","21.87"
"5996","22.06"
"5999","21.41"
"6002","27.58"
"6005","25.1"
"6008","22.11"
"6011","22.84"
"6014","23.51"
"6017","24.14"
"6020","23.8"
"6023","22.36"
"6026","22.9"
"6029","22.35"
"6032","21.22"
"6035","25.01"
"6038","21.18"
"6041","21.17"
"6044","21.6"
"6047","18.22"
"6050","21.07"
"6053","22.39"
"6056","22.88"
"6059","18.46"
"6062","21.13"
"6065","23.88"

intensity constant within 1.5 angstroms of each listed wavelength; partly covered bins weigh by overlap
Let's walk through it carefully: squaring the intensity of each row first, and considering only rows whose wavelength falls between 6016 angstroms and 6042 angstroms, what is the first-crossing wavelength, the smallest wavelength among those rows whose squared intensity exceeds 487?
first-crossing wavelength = 6017 angstroms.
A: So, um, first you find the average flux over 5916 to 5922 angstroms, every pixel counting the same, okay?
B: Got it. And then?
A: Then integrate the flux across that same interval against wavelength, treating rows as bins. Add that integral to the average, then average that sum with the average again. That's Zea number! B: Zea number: 102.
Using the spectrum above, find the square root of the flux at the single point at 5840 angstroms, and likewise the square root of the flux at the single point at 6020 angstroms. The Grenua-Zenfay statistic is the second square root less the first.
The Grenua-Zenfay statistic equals 0.0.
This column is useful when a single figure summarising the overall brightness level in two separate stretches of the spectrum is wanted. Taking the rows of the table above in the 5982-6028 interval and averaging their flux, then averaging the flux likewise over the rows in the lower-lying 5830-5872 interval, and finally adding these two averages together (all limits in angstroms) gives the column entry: 45.8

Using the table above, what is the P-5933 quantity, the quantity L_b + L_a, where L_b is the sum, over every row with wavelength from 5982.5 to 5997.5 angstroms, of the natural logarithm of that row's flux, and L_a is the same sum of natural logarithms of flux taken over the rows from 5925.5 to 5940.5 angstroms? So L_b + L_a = 31.2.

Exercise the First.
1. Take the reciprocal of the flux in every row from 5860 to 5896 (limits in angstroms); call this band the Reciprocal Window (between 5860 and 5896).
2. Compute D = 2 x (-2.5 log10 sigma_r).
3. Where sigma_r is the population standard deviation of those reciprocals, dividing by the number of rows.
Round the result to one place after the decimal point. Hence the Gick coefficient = 12.4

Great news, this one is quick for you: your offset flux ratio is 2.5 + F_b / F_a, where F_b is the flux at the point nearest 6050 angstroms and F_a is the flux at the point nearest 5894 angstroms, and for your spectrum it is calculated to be 3.57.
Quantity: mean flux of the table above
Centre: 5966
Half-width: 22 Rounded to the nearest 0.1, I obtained 21.8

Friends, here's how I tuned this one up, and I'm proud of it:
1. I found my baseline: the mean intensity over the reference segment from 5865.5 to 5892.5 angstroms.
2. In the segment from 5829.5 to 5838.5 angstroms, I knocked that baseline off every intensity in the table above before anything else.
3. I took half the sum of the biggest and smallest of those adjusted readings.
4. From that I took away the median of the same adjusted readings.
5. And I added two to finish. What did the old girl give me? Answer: 4.3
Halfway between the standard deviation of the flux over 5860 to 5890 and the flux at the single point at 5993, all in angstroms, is 11.7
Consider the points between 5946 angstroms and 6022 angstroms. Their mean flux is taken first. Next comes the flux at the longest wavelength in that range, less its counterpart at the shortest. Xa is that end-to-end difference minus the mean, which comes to -19.4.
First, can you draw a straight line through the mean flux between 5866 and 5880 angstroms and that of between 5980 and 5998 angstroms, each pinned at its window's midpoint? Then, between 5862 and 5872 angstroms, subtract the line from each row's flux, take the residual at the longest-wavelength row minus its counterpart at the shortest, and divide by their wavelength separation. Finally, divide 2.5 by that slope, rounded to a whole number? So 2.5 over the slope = -74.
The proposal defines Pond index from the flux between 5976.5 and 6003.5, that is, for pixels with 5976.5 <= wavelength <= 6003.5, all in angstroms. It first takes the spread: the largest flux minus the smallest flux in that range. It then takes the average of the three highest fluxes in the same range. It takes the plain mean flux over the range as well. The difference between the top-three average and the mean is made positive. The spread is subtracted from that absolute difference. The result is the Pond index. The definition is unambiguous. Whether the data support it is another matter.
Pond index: -8.3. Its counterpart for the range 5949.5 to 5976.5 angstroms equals -4.8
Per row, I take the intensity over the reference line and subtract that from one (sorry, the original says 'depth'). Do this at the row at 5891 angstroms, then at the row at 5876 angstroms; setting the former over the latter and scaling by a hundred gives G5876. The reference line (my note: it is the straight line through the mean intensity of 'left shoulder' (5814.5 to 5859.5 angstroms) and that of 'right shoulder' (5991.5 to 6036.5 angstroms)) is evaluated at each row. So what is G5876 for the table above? -197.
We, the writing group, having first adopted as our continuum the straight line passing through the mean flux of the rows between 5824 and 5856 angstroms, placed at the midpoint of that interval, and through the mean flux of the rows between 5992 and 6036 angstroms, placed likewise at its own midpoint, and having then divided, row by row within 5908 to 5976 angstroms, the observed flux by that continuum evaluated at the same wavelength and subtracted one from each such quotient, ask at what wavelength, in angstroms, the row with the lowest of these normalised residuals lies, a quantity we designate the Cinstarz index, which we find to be 5975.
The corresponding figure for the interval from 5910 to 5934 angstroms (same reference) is 5924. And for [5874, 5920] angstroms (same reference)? 5894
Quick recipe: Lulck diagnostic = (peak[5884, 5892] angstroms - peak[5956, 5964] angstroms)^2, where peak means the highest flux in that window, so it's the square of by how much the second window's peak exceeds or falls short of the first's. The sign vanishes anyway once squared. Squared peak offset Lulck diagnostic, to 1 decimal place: 0.7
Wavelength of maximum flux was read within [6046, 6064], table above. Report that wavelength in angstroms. 6056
